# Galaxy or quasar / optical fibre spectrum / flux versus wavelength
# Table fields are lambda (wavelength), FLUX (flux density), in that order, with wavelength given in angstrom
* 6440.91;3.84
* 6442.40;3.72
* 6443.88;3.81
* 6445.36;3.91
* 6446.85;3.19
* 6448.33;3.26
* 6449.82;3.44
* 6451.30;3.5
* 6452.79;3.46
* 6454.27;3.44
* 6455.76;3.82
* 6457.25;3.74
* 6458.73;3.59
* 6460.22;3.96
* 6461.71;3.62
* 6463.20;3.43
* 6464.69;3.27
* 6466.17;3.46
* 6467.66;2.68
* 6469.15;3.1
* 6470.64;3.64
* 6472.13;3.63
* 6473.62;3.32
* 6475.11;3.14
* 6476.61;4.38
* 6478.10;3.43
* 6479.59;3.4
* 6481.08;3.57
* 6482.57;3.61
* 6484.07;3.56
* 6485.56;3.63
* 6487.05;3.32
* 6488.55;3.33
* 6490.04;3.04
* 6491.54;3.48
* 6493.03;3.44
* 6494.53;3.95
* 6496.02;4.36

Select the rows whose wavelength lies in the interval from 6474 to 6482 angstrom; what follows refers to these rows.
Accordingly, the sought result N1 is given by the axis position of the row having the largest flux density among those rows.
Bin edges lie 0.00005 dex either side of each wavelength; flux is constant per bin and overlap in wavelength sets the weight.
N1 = 6476.61 angstrom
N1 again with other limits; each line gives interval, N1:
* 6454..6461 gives 6460.22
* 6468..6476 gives 6470.64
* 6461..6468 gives 6461.71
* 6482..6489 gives 6485.56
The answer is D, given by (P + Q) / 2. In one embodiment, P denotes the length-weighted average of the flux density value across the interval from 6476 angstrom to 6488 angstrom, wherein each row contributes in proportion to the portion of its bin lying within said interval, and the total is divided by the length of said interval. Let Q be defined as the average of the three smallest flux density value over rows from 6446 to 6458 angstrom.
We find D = 3.45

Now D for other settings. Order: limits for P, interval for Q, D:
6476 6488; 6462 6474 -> 3.31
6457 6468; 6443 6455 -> 3.39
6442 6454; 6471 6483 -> 3.41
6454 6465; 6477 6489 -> 3.49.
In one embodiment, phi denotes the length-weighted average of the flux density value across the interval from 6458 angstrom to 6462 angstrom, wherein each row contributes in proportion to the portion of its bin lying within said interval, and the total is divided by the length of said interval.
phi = 3.7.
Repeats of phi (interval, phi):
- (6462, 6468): 3.3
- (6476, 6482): 3.7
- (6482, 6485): 3.6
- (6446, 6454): 3.4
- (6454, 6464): 3.7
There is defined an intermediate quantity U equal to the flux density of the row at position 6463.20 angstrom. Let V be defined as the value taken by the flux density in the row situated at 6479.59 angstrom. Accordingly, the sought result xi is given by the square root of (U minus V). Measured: 0.2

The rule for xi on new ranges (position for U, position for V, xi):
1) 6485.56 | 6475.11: 0.7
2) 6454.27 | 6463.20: 0.1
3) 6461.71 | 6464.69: 0.6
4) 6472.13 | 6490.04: 0.8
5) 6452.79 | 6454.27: 0.1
